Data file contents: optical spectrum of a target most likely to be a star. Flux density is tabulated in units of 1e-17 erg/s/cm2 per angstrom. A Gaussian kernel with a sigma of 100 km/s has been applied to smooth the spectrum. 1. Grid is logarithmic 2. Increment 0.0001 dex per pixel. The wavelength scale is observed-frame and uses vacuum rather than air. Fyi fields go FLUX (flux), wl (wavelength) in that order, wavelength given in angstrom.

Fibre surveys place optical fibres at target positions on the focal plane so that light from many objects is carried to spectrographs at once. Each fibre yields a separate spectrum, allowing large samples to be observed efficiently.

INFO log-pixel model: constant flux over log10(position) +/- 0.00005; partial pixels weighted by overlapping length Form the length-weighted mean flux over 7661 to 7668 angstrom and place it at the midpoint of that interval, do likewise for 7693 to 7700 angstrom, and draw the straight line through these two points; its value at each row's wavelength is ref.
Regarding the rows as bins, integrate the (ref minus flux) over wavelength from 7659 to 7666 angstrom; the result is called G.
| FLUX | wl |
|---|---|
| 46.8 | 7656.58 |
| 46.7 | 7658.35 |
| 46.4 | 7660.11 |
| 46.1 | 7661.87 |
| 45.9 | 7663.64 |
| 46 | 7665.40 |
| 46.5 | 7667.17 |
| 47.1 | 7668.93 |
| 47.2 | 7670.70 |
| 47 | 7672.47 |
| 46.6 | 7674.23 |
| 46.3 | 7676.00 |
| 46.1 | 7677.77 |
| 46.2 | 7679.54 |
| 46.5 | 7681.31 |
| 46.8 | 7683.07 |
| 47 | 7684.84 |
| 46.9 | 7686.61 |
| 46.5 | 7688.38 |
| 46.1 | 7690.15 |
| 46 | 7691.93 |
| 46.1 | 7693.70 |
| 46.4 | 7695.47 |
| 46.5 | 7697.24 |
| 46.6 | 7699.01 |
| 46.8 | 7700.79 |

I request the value -0.4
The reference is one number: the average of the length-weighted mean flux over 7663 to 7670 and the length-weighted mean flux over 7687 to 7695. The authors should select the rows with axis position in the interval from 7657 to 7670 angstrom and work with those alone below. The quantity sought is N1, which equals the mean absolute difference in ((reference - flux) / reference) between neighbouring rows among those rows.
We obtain 0.007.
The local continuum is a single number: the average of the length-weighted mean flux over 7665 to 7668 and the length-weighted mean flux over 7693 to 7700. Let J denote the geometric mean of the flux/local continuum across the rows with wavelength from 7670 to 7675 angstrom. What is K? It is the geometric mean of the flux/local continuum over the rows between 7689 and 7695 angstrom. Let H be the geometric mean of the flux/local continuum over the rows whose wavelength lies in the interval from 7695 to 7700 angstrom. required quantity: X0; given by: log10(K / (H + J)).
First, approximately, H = 1.00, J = 1.01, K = 0.99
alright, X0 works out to -0.307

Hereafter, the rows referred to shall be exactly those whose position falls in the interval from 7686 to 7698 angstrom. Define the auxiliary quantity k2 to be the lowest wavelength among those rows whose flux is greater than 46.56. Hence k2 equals 7686.61 angstrom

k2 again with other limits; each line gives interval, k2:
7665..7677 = 7668.93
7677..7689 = 7683.07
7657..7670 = 7658.35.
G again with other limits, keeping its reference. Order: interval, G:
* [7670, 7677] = -4.0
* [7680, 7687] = -3.4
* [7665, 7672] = -4.5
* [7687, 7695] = 1.0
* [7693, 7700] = 0.0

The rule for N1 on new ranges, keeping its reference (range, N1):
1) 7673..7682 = 0.005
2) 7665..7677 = 0.008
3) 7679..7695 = 0.005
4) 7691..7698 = 0.004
